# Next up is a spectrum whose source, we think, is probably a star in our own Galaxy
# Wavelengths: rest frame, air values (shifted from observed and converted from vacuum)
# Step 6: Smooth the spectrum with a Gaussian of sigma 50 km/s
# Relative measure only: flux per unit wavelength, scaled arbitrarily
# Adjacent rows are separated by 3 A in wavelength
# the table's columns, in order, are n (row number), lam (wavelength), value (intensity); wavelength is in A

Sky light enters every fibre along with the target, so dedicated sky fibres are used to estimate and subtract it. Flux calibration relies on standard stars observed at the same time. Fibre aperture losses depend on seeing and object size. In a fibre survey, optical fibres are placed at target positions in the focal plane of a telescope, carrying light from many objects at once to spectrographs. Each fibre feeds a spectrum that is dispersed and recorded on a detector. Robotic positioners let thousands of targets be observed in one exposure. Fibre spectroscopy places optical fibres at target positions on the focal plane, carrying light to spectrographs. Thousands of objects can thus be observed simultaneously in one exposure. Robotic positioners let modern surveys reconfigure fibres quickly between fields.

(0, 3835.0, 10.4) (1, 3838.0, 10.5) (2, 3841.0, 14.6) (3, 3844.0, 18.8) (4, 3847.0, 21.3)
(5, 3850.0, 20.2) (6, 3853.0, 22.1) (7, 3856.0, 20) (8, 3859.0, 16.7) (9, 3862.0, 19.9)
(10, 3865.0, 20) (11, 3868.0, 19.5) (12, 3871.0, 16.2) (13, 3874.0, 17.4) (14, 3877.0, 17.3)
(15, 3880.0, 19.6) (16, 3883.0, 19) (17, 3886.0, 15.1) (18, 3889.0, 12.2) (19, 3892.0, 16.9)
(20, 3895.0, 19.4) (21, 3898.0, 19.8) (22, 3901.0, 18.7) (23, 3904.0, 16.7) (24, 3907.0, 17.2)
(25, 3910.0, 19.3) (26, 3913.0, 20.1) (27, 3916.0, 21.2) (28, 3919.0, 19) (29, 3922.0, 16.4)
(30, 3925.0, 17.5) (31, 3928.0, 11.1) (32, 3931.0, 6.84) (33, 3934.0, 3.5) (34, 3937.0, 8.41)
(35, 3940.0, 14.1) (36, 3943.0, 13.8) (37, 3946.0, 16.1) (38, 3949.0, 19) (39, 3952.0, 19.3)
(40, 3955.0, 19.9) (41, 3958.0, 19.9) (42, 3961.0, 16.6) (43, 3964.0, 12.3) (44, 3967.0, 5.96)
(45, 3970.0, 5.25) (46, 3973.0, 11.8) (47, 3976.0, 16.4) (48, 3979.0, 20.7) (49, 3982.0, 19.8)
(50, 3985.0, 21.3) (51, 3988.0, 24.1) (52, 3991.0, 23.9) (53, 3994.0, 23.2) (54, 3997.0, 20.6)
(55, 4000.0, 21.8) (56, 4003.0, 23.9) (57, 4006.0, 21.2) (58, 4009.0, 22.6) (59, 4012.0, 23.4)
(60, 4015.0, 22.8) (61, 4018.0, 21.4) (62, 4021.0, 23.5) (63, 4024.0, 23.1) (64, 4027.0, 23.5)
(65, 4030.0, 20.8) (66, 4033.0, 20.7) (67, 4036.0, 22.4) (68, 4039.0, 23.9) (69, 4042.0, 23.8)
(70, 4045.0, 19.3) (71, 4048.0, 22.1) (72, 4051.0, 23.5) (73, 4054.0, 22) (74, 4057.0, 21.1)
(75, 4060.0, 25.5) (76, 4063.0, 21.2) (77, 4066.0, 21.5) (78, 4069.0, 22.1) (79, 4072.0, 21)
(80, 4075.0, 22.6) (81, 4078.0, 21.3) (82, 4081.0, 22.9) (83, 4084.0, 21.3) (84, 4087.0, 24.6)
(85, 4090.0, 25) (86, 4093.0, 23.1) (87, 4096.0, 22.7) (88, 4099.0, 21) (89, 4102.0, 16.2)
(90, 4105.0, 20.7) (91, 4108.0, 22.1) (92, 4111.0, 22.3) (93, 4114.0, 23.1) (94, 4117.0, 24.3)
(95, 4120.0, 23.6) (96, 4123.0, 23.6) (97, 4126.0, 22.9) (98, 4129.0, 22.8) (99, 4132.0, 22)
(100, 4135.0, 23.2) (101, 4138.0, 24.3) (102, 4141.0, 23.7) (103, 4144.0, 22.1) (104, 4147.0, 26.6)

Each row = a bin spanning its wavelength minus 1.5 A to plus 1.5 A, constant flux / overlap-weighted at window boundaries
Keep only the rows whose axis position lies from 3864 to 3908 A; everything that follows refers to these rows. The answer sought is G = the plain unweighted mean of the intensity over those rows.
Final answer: 17.7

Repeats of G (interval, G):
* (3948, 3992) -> 17.1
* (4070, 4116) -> 22.0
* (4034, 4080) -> 22.2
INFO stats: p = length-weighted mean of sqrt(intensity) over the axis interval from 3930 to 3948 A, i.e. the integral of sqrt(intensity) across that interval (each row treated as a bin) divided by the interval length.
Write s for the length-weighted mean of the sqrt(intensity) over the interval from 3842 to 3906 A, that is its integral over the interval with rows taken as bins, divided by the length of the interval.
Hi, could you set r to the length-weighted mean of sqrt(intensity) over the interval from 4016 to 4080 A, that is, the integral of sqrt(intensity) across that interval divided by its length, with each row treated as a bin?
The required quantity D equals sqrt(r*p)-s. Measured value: -0.4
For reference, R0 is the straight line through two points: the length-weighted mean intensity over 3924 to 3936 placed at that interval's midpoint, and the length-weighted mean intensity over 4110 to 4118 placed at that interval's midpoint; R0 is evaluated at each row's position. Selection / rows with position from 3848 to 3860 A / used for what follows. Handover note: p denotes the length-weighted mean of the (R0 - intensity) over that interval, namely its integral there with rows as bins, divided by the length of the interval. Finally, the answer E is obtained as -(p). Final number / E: 16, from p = -16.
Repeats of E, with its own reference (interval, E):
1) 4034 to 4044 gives 5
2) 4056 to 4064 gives 4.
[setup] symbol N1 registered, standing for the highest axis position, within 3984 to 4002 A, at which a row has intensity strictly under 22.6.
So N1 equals 4000.0 A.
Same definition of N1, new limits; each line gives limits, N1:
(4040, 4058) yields 4057.0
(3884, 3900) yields 3898.0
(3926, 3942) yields 3940.0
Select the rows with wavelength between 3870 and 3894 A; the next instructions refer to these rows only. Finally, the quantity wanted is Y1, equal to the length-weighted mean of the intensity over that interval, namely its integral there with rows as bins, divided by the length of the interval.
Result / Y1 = 16.8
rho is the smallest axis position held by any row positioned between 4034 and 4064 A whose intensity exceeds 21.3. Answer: 4036.0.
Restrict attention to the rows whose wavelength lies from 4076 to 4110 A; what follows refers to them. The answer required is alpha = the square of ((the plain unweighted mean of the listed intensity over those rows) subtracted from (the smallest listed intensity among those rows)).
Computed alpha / 32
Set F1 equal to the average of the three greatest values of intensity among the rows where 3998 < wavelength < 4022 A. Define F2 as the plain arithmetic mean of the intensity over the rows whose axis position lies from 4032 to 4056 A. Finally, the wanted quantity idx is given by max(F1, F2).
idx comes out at 23.6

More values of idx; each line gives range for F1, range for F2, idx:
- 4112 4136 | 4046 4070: 23.8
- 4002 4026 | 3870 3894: 23.6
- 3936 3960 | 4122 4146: 23.1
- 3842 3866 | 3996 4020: 22.2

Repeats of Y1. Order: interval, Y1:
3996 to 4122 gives 22.3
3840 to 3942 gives 16.9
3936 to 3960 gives 16.5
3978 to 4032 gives 22.3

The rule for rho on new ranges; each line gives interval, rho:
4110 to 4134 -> 4111.0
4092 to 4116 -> 4093.0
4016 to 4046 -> 4018.0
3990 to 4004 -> 3991.0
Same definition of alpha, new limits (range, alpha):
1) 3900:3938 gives 134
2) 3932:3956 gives 116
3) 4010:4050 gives 9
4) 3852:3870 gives 9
